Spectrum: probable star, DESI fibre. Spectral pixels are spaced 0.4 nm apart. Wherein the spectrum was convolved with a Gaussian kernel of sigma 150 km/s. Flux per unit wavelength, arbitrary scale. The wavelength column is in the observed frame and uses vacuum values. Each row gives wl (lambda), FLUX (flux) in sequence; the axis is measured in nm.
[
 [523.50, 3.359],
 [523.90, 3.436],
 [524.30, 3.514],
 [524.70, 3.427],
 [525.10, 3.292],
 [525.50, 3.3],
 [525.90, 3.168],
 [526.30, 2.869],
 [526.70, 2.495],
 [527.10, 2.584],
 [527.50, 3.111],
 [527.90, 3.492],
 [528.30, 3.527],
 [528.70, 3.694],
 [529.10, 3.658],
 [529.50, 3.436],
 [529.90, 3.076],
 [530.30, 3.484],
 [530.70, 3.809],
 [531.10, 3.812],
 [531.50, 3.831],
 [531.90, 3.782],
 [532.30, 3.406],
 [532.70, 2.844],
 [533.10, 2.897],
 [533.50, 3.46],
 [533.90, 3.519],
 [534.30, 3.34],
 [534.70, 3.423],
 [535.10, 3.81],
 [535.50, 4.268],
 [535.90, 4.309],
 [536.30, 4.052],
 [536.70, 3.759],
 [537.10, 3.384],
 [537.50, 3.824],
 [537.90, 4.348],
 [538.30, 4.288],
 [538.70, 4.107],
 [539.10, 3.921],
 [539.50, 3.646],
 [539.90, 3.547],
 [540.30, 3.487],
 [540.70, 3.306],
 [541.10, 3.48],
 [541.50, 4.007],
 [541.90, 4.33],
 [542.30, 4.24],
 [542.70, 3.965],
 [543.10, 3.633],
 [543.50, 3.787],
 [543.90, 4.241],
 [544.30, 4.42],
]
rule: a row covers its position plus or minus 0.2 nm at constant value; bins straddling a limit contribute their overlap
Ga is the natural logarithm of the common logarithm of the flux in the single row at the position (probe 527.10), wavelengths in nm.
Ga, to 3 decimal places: -0.886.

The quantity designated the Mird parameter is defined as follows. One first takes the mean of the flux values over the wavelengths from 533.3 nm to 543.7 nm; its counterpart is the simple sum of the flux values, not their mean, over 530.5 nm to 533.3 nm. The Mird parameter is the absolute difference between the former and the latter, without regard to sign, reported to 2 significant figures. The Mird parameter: 21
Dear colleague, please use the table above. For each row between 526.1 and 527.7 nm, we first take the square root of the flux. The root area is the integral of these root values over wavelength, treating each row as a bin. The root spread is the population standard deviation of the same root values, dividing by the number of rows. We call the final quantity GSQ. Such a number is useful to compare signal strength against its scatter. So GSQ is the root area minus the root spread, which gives 2.59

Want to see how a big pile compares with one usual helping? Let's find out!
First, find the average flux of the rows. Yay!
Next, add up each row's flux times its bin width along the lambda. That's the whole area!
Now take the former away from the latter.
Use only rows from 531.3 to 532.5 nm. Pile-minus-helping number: 0.73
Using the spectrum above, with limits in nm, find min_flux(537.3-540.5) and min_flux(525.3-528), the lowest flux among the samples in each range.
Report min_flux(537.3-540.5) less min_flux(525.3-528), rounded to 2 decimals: 0.99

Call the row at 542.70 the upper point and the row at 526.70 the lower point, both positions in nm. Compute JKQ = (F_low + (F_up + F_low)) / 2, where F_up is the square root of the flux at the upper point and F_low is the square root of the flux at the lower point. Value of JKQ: 2.6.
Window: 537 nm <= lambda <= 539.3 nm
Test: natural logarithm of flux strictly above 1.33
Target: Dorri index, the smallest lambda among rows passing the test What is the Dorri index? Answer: 537.50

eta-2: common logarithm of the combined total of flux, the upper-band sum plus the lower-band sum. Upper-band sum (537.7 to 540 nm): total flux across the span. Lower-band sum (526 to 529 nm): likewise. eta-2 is 1.66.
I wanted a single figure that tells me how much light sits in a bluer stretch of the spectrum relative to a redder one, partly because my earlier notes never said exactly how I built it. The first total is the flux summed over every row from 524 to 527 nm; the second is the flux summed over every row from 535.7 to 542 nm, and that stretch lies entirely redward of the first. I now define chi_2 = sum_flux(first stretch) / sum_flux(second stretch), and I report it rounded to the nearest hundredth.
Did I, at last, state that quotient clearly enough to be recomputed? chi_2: 0.36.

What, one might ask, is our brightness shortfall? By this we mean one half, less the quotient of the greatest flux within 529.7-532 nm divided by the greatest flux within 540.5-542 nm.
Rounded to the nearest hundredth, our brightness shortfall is -0.38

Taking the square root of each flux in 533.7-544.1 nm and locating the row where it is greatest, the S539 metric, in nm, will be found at 537.90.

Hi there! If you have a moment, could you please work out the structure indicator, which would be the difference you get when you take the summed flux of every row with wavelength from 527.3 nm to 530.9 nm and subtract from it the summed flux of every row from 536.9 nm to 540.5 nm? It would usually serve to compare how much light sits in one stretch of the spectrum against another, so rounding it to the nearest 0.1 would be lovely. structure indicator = -3.3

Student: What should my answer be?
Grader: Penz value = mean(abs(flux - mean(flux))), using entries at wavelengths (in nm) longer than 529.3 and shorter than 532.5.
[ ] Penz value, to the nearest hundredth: 0.23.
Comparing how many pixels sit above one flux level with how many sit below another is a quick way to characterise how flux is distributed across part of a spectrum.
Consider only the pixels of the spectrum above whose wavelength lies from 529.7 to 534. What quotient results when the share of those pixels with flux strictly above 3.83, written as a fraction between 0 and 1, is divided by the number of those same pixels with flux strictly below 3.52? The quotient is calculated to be 0.01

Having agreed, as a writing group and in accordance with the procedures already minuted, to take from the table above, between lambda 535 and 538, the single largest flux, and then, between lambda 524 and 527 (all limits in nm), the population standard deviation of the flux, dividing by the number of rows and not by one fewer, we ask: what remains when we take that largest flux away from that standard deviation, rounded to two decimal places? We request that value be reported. -4.02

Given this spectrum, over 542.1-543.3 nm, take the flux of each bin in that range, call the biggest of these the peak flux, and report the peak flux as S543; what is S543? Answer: 4.24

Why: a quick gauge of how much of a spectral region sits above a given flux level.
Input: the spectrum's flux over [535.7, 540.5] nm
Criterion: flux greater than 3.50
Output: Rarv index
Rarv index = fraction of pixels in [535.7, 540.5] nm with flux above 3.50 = 0.83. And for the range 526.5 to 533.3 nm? 0.41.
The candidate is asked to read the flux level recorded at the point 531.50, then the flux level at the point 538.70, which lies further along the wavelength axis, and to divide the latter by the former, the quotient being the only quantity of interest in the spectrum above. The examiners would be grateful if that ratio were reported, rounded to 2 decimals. 1.07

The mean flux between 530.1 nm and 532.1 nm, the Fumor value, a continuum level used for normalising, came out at 3.74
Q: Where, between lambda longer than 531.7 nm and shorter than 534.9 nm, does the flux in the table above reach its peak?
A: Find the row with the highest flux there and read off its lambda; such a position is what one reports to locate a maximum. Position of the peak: 531.90 nm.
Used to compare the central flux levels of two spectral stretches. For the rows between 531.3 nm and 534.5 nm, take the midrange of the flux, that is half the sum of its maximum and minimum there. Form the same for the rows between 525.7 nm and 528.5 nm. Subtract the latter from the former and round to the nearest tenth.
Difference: 0.3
